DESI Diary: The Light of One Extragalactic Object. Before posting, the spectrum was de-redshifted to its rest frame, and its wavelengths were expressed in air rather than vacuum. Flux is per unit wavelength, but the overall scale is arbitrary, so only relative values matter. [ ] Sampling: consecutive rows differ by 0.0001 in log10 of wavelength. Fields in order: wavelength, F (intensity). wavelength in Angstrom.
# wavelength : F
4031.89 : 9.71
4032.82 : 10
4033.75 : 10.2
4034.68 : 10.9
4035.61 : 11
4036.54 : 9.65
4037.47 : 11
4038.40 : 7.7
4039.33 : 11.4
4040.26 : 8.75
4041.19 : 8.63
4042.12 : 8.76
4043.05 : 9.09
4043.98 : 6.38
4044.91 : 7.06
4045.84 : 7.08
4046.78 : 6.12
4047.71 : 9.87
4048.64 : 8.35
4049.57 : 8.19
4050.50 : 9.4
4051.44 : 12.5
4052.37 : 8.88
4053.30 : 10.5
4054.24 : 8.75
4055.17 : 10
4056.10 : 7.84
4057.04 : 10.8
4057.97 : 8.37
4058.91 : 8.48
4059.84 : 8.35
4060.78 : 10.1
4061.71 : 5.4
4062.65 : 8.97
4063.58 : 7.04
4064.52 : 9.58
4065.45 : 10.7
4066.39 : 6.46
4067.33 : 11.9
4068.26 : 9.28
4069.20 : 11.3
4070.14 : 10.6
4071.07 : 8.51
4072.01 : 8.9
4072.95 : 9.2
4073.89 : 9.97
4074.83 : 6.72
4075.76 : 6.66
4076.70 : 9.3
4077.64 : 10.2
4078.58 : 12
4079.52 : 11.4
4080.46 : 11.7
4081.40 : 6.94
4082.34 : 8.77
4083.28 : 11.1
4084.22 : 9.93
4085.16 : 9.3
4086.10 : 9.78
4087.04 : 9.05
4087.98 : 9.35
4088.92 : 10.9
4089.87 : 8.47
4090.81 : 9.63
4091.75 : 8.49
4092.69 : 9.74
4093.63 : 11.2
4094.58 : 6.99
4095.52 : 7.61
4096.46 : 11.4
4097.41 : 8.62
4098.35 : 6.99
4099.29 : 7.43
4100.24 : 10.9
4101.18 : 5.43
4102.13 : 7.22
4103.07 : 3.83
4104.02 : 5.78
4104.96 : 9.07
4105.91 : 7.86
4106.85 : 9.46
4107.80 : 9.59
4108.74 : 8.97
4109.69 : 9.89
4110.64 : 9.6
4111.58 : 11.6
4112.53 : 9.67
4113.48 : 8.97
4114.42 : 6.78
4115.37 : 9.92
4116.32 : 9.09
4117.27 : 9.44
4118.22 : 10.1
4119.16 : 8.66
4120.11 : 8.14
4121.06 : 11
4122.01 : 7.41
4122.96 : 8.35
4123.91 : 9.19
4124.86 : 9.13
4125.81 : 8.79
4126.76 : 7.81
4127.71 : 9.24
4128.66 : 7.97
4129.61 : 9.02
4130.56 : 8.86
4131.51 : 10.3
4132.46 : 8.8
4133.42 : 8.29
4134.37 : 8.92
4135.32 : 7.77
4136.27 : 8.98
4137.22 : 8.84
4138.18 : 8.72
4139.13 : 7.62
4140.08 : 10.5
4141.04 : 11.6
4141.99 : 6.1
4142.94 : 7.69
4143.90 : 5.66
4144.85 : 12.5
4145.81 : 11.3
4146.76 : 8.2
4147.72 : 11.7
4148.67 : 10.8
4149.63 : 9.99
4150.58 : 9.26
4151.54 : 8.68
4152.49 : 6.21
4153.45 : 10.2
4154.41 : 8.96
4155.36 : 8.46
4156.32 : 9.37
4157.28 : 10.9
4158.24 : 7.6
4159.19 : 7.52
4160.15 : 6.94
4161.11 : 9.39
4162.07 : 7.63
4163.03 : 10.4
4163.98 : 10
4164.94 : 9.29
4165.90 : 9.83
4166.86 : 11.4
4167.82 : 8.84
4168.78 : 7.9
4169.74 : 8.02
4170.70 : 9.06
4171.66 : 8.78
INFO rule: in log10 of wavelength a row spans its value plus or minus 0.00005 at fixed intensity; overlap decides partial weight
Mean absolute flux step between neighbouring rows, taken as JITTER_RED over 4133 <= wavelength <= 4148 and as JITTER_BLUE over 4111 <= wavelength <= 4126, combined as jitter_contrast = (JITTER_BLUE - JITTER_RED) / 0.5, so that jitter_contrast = -1.6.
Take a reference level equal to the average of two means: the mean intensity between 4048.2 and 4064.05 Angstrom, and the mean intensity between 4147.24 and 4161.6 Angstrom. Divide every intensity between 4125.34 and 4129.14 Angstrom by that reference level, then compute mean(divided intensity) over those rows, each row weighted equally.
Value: 0.94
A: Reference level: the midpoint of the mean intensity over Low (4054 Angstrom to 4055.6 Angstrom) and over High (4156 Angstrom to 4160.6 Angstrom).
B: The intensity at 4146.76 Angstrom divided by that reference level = 0.92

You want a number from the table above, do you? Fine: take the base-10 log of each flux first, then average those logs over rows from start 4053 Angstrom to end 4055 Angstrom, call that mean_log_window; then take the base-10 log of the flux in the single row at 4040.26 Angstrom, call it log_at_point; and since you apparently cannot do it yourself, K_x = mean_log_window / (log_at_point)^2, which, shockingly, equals 1.1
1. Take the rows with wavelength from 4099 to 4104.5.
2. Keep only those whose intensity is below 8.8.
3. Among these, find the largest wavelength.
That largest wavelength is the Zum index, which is 4104.02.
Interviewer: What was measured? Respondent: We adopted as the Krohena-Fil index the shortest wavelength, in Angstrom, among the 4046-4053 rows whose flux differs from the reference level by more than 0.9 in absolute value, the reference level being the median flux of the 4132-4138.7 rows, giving 4046.78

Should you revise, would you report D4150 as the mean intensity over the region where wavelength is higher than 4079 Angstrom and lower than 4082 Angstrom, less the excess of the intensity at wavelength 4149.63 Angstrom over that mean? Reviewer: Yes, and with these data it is 10.0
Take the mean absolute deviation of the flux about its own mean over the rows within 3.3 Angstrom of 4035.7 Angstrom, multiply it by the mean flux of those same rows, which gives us 8.2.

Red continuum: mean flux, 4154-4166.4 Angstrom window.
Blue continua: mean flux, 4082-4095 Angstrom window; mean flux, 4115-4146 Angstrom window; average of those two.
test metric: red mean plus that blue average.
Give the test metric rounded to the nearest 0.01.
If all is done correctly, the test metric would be 18.17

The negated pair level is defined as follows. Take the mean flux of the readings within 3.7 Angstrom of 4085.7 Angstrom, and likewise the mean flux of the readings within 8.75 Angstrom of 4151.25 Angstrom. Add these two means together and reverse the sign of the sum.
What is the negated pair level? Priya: -18.9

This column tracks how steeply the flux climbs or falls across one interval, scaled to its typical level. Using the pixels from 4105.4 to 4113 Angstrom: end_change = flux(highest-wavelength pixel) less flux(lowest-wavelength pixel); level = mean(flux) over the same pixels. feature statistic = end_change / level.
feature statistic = 0.19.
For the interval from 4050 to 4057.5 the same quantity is 0.14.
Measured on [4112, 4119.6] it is -0.11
